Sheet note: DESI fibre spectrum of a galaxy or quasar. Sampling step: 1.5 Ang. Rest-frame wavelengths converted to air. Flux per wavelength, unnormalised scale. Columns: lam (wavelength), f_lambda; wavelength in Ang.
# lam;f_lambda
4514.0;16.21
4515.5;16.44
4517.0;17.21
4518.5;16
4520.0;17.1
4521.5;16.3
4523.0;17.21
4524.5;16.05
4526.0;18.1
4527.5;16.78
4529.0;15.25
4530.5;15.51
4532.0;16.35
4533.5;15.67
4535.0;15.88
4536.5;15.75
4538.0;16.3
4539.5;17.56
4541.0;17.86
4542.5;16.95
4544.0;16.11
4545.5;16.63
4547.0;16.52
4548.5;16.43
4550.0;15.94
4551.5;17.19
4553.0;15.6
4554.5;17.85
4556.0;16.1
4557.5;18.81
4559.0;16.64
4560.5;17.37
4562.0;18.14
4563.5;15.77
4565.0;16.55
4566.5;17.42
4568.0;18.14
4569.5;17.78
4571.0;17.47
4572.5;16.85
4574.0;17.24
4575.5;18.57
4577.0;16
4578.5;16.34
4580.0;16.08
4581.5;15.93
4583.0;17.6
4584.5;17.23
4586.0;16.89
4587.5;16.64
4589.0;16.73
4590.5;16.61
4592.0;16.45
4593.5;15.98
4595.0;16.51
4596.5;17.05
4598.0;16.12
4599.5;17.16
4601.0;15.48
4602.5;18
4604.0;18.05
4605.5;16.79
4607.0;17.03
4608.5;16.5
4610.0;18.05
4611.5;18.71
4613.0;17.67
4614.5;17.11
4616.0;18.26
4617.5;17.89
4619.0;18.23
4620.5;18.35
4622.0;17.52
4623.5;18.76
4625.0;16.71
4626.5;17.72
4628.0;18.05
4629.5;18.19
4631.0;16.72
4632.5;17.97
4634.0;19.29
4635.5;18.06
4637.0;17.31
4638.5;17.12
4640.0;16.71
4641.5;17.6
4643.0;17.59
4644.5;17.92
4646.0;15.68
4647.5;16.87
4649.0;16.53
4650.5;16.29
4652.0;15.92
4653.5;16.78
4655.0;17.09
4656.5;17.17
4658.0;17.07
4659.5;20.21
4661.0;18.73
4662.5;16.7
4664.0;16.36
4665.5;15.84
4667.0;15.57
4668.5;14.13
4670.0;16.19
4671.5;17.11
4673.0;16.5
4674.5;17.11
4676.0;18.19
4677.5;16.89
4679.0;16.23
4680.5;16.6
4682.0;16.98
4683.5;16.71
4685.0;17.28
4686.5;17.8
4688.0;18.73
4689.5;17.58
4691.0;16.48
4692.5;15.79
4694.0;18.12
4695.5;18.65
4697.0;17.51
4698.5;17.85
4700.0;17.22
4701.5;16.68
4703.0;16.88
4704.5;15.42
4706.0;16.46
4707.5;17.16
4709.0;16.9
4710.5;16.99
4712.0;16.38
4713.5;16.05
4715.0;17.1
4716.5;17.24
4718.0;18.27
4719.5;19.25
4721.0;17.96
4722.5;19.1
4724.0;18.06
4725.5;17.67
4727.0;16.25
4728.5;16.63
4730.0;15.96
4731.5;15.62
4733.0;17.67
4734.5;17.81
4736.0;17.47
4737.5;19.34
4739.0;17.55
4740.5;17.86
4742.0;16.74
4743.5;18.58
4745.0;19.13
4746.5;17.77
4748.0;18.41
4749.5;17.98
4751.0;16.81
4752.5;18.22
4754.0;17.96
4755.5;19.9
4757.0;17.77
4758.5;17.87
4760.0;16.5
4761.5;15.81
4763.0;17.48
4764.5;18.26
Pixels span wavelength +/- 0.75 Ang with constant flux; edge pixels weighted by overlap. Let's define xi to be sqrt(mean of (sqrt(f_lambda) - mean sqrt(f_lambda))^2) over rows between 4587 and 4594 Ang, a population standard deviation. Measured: 0.033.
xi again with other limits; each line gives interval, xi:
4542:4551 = 0.041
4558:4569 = 0.098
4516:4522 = 0.063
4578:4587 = 0.075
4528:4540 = 0.083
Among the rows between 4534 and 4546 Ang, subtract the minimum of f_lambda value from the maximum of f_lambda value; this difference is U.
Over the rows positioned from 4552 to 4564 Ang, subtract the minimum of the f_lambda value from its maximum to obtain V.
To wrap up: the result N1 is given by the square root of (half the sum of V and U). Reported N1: 1.63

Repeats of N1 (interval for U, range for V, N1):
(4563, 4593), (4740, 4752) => 1.61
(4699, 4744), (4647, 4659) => 1.61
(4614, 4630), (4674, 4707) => 1.64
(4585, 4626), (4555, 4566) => 1.78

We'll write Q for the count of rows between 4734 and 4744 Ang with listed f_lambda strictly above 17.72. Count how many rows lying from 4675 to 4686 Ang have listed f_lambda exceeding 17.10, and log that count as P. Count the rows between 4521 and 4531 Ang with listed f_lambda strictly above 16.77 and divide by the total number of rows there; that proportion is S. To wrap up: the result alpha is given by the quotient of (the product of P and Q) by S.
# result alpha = 19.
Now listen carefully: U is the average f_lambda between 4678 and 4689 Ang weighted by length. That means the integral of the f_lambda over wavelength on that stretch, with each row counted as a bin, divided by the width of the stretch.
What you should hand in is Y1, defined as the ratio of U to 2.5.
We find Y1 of 6.9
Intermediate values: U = 17.2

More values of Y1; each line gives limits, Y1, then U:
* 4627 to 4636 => 7.2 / 18.0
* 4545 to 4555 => 6.6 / 16.6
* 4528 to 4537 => 6.3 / 15.8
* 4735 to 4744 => 7.2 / 17.9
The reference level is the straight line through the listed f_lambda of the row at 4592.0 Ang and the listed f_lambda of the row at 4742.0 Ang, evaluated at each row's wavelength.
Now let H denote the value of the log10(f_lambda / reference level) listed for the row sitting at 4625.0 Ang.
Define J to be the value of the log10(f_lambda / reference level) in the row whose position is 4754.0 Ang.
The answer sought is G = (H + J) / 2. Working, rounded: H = 0.01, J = 0.030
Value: 0.02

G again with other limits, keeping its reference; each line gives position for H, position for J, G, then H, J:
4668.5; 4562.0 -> -0.01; -0.07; 0.044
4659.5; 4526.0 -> 0.07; 0.09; 0.045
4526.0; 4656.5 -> 0.03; 0.04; 0.015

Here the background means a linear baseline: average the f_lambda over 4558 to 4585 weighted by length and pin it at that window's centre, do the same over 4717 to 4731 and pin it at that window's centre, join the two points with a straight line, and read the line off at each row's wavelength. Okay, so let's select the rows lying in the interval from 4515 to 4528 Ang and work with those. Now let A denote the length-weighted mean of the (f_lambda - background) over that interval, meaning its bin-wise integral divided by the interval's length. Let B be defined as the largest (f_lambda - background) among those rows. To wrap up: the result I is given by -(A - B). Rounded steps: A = -0.09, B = 1.2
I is 1.3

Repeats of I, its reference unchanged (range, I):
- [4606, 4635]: 1.4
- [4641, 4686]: 3.4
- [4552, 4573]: 1.6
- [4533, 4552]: 1.3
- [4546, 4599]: 2.0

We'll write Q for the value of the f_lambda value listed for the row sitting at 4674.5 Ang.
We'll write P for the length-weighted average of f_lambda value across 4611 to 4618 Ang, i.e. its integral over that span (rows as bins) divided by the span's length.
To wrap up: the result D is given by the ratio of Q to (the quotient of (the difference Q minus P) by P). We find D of -387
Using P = 17.9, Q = 17.11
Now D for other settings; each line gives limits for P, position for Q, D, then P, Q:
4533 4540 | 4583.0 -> 204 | 16.2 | 17.6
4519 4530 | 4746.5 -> 262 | 16.6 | 17.77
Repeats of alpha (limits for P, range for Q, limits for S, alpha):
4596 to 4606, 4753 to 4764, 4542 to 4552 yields 42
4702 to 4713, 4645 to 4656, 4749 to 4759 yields 0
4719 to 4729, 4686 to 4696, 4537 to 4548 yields 47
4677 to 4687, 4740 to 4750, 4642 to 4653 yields 28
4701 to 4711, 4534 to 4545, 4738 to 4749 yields 1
